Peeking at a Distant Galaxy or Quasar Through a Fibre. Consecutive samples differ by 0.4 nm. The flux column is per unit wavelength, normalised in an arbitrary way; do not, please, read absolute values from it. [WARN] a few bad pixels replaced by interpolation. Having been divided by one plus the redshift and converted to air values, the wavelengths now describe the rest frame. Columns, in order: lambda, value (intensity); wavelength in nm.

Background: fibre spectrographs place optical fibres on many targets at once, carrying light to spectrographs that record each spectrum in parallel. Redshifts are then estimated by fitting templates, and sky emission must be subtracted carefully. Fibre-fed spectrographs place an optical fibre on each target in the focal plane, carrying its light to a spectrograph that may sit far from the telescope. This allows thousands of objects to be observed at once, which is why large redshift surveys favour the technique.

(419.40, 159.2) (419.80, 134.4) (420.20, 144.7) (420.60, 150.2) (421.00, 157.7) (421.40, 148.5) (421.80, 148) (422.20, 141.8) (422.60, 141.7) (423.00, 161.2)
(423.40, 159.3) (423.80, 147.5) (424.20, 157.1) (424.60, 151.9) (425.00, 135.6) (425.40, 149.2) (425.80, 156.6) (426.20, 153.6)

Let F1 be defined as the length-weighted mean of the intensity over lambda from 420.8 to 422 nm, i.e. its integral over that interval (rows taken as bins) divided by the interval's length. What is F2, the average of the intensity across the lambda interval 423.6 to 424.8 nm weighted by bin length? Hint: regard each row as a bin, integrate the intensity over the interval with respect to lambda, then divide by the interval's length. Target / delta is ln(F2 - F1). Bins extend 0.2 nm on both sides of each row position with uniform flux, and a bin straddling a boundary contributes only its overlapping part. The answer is -0.3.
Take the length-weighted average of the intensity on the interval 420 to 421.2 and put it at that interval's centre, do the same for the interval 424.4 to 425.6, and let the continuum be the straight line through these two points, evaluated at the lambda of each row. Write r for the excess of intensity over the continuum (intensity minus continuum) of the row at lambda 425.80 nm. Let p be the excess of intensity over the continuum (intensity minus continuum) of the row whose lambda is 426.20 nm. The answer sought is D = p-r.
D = -3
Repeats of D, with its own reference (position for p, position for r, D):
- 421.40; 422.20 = 6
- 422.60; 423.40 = -19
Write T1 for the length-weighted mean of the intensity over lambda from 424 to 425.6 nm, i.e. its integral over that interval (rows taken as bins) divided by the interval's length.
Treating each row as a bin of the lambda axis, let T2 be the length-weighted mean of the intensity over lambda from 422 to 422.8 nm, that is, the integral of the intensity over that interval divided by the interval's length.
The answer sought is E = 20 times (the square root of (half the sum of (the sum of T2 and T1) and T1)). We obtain 296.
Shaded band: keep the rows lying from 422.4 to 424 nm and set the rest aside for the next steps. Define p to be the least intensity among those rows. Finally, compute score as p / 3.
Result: 47.2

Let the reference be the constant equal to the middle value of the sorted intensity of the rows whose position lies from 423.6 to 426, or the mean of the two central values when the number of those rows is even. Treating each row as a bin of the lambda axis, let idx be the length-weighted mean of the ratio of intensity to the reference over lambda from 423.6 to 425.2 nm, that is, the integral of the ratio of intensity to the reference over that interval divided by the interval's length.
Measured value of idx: 0.98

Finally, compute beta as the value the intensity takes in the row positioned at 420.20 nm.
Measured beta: 144.7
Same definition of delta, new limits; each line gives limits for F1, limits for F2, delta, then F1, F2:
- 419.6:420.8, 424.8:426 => 1.4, 143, 147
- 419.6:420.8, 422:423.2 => 1.6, 143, 148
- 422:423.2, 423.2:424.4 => 1.9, 148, 155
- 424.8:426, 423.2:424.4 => 2.0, 147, 155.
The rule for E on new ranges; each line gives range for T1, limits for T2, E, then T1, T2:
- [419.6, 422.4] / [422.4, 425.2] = 298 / 146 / 151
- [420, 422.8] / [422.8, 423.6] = 302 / 148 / 160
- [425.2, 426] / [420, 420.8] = 301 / 153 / 147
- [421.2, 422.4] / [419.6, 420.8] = 295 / 146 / 143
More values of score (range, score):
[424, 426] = 45.2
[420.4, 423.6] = 47.2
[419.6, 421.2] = 44.8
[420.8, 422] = 49.3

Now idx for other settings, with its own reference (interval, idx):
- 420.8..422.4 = 0.99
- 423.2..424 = 1.02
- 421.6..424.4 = 1.00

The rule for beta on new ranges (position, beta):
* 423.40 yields 159.3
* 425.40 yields 149.2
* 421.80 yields 148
